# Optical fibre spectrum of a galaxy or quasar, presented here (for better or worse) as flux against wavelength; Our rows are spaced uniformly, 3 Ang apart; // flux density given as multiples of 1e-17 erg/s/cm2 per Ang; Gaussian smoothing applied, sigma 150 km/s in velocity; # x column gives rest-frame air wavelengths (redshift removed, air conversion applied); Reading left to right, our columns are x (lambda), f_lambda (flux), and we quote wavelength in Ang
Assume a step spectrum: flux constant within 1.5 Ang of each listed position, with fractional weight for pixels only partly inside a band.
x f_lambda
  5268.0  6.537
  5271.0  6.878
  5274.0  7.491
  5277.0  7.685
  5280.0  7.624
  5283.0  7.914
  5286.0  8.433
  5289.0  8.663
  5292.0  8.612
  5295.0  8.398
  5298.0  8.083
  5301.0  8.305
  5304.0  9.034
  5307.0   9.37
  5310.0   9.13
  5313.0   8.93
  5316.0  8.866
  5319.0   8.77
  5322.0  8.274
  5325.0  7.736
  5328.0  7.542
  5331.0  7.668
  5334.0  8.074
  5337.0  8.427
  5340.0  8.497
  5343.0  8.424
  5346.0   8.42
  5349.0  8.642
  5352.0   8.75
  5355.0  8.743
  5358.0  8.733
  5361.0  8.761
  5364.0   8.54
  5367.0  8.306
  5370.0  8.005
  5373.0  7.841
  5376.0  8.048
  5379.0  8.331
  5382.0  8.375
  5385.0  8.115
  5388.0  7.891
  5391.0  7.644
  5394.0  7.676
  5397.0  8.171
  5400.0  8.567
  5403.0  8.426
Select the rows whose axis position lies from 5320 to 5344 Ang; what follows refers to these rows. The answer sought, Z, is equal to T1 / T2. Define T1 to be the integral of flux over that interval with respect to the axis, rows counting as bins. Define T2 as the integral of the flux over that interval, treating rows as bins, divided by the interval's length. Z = 24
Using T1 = 194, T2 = 8.09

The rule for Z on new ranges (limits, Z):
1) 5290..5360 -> 70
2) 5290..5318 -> 28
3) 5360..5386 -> 26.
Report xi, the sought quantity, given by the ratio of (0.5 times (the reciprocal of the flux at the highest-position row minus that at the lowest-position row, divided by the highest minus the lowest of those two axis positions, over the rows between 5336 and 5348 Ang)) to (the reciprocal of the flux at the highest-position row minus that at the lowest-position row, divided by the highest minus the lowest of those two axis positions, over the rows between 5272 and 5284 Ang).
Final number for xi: 0.0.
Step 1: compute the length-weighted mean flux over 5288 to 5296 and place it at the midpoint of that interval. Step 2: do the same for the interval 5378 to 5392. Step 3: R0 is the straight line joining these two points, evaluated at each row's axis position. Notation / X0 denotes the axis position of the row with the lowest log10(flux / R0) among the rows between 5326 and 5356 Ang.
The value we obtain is 5328.0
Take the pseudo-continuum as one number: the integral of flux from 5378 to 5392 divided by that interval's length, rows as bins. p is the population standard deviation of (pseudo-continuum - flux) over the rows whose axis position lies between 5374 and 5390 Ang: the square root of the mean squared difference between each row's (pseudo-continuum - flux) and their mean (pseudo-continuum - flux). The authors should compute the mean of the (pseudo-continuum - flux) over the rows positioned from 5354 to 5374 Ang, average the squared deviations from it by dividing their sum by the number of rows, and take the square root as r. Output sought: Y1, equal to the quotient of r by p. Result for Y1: 1.94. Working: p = 0.18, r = 0.35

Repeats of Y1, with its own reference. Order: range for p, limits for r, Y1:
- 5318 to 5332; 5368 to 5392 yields 0.50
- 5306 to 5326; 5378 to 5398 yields 0.54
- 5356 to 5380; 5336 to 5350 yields 0.27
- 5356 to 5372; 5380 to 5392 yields 0.95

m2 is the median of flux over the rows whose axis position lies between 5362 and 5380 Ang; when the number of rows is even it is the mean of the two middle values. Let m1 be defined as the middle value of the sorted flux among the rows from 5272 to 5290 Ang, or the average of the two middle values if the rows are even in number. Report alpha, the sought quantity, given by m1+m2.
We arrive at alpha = 16.0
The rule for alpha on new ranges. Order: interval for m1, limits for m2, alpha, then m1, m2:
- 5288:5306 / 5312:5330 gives 17.0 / 8.5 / 8.52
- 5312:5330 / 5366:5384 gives 16.7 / 8.5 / 8.18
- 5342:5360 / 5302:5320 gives 17.7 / 8.7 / 8.98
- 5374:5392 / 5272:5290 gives 15.9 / 8.1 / 7.80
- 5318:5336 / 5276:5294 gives 16.1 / 7.9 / 8.17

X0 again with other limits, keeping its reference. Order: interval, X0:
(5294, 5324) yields 5298.0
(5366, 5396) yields 5391.0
